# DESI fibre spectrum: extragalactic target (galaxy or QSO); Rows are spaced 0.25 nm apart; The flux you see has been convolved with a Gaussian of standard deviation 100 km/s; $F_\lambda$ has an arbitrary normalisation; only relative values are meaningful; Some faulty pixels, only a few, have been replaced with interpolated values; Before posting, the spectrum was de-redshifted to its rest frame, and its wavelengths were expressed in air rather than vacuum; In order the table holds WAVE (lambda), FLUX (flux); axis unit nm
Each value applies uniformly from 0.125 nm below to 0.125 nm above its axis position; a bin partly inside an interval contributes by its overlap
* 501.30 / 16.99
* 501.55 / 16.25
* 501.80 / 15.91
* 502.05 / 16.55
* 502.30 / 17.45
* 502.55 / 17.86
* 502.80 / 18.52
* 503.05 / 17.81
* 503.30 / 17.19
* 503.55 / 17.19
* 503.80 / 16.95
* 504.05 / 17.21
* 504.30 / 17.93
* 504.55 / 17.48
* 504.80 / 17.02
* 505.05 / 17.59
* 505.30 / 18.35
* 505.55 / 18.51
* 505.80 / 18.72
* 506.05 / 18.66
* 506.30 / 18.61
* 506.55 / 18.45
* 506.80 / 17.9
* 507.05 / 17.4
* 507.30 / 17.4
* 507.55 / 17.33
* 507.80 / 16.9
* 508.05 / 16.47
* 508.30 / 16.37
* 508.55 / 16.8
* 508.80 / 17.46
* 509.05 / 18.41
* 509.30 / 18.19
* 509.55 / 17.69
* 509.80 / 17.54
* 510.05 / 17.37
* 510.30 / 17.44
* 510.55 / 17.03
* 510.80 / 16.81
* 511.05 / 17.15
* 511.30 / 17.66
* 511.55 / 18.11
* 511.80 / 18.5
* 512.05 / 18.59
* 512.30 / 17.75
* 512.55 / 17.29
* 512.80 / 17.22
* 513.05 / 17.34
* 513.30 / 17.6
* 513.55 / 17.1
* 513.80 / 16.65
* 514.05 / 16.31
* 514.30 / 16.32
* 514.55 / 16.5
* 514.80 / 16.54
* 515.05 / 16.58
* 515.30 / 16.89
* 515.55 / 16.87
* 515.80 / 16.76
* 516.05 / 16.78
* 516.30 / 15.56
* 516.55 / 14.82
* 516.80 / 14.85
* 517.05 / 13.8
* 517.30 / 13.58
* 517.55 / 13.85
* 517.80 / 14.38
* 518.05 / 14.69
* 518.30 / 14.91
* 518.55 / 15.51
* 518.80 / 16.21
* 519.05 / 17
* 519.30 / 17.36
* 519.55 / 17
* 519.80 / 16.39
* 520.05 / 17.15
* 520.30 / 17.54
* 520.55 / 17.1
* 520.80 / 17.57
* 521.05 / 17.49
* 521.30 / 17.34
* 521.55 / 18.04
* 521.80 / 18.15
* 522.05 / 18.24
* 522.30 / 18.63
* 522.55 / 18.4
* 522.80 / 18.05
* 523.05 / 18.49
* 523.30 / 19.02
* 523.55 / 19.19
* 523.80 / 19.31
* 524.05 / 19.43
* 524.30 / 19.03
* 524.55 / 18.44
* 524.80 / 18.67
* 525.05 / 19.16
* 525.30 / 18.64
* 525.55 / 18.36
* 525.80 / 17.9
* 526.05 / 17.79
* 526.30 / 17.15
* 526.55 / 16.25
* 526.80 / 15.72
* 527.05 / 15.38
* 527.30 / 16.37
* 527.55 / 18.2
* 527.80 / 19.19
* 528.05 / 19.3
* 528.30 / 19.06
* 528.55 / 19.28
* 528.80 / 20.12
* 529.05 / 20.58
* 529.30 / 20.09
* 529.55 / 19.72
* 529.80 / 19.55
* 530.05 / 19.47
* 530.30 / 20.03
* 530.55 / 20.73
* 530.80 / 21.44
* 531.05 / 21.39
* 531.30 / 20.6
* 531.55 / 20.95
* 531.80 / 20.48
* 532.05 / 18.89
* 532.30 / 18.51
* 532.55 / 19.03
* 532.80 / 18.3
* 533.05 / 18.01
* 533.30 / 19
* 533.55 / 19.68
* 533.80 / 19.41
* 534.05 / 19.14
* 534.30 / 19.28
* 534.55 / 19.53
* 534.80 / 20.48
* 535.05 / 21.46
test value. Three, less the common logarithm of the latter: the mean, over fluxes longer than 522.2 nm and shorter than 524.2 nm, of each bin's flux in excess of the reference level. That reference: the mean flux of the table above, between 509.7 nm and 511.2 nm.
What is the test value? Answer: 2.8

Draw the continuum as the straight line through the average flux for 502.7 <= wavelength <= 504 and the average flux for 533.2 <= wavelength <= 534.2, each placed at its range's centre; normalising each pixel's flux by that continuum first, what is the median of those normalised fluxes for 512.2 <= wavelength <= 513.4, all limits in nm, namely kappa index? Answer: 0.96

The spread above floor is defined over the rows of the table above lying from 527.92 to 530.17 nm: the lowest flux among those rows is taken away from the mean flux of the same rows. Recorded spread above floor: 0.6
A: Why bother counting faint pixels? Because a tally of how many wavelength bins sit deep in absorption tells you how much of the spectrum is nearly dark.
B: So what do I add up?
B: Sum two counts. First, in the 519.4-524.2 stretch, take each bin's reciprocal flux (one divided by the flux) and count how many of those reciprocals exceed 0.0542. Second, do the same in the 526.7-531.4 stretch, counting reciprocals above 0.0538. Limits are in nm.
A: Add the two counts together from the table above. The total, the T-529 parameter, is 17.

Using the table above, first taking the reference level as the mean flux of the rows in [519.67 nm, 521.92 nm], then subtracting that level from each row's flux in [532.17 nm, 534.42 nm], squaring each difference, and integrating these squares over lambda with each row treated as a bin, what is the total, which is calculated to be 6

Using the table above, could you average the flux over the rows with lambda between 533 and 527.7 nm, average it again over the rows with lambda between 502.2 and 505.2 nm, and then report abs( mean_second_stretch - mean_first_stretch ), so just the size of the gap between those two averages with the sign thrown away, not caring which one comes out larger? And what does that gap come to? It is 2.3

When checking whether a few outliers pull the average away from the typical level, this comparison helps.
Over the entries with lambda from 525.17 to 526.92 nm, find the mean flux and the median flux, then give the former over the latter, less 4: -3.02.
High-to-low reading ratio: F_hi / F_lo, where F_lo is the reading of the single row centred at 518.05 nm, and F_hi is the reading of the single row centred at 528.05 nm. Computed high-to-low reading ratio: 1.31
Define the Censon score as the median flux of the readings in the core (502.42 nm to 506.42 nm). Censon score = 17.8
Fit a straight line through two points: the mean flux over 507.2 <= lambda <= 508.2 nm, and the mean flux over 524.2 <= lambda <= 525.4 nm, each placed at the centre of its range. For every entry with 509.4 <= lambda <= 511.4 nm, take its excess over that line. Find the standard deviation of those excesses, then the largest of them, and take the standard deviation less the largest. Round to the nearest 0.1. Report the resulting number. -0.2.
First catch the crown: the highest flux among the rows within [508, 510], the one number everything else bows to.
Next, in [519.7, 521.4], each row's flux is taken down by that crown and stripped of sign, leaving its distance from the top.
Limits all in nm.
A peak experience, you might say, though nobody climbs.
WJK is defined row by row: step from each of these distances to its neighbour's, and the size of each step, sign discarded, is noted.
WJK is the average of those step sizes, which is 0.38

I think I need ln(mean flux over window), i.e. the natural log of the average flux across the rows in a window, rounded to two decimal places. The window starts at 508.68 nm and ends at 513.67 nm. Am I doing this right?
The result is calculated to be 2.87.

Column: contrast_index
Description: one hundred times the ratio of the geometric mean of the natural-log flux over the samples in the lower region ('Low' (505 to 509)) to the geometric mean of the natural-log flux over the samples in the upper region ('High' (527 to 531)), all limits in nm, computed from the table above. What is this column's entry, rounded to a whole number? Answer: 97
